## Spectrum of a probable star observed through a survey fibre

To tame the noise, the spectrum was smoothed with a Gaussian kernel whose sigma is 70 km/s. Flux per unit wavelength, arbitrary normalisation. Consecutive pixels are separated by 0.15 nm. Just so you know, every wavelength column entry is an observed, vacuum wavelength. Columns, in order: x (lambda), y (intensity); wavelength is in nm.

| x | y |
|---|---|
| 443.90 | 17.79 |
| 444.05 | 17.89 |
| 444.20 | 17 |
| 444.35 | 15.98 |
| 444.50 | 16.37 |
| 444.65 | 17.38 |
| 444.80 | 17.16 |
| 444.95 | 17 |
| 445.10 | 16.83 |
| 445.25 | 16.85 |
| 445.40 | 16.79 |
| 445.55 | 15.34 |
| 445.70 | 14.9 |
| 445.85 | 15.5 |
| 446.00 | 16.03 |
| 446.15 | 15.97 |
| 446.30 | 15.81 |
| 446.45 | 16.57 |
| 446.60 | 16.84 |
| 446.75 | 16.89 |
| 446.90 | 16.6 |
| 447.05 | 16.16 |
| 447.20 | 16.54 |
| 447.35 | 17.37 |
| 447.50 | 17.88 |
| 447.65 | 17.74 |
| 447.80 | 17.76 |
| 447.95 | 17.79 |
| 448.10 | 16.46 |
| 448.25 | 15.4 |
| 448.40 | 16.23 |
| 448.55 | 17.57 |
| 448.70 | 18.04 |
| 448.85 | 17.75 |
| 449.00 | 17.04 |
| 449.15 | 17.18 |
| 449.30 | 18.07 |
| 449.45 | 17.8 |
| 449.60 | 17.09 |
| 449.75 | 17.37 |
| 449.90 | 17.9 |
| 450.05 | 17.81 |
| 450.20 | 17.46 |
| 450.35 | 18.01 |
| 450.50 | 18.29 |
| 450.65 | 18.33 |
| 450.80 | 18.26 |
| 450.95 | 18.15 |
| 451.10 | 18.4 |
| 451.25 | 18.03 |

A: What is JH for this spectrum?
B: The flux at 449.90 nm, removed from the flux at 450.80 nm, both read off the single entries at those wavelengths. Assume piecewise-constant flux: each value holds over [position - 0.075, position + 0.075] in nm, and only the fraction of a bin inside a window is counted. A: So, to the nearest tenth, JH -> 0.4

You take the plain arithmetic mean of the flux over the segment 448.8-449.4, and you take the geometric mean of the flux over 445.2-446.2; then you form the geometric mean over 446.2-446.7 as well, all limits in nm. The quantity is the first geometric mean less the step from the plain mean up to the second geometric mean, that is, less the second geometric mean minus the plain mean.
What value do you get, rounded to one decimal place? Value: 17.0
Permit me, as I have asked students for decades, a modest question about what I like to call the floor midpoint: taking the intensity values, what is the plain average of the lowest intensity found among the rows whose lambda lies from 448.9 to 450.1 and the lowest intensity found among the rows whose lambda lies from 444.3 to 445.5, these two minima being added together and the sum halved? 16.5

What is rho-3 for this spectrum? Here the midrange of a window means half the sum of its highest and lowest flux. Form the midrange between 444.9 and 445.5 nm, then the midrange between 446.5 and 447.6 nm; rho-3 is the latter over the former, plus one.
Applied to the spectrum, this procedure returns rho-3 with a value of 2.01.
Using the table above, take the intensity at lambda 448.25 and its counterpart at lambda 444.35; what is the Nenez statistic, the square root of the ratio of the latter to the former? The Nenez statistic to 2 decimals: 1.02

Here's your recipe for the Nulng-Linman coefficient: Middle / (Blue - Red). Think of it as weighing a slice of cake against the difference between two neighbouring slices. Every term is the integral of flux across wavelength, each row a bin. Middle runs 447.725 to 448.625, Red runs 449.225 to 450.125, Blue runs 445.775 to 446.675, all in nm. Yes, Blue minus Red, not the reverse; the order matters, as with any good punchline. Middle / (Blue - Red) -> -11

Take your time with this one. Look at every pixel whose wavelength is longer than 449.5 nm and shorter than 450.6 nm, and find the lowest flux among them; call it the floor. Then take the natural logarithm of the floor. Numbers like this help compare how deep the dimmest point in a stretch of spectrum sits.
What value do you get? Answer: 2.84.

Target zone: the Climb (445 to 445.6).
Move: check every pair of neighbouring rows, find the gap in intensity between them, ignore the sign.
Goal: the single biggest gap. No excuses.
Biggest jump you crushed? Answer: 1.45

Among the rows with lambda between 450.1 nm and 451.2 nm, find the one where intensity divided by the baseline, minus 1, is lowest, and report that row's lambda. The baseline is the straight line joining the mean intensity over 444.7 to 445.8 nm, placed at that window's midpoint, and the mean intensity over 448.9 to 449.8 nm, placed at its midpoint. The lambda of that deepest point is 450.20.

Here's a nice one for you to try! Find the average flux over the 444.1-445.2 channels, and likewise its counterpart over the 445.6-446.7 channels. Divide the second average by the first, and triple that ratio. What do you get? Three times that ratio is 2.84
